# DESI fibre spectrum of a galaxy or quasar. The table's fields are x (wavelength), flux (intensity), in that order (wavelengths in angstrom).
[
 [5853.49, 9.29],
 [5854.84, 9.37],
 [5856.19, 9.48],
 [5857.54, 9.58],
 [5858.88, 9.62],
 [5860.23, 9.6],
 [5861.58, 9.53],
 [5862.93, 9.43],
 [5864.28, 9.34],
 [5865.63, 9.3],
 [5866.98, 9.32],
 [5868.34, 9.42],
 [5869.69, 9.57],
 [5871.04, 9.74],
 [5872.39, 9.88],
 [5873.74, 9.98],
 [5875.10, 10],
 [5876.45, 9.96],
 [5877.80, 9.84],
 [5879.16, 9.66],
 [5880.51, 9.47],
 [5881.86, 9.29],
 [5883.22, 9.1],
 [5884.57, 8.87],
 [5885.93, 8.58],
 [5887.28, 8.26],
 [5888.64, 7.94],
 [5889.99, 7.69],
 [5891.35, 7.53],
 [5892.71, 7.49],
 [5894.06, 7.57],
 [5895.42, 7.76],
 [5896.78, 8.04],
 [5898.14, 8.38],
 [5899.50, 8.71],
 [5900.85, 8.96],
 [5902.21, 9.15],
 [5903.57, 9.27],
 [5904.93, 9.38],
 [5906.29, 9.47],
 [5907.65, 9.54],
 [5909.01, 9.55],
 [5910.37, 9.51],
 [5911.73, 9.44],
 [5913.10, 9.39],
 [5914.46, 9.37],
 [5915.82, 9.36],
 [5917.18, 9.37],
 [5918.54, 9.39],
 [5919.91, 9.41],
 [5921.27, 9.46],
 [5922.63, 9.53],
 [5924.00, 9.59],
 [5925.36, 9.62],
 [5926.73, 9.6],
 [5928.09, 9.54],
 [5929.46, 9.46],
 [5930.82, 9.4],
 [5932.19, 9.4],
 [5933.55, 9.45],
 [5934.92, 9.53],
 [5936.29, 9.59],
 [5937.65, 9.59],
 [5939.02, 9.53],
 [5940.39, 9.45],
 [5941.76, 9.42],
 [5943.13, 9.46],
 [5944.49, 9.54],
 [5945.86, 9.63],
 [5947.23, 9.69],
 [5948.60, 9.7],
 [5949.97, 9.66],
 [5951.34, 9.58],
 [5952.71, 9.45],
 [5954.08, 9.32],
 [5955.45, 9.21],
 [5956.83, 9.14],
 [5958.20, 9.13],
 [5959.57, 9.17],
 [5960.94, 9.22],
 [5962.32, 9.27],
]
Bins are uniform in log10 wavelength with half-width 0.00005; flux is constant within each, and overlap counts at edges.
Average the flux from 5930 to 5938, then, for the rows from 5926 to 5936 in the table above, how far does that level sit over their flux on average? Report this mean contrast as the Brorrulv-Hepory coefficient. 0.01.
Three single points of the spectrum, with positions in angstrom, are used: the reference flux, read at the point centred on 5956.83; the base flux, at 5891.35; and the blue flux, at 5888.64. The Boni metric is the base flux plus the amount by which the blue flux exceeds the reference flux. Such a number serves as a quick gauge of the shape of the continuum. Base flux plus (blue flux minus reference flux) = 6.3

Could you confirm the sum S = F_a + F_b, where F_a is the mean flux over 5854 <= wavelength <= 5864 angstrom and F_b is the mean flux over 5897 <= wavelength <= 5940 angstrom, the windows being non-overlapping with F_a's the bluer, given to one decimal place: 18.9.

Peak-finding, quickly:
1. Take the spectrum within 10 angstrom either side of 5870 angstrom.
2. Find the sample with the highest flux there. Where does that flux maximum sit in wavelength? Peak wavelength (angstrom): 5875.10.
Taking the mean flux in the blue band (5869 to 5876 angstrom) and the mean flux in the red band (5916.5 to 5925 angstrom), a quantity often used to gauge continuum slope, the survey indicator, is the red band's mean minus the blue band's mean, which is -0.38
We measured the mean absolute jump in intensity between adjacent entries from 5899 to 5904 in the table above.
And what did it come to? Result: 0.19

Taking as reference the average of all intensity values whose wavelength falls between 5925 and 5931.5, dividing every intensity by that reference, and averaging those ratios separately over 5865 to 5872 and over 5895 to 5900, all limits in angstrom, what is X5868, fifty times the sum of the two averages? 93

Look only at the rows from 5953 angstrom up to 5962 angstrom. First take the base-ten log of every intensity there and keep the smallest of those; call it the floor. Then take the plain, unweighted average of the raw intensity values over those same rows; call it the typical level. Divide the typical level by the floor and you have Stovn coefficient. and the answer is 9.58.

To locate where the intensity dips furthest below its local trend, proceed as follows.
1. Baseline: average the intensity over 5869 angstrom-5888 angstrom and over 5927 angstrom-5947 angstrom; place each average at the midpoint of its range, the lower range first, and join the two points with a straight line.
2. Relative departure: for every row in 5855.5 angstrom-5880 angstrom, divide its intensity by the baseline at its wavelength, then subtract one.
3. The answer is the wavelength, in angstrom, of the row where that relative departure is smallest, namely 5865.63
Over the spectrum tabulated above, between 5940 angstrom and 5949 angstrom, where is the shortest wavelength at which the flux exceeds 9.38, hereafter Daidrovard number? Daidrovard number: 5940.39 angstrom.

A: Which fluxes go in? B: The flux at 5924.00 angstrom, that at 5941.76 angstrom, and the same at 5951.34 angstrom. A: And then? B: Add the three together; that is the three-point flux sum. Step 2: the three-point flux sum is 28.6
